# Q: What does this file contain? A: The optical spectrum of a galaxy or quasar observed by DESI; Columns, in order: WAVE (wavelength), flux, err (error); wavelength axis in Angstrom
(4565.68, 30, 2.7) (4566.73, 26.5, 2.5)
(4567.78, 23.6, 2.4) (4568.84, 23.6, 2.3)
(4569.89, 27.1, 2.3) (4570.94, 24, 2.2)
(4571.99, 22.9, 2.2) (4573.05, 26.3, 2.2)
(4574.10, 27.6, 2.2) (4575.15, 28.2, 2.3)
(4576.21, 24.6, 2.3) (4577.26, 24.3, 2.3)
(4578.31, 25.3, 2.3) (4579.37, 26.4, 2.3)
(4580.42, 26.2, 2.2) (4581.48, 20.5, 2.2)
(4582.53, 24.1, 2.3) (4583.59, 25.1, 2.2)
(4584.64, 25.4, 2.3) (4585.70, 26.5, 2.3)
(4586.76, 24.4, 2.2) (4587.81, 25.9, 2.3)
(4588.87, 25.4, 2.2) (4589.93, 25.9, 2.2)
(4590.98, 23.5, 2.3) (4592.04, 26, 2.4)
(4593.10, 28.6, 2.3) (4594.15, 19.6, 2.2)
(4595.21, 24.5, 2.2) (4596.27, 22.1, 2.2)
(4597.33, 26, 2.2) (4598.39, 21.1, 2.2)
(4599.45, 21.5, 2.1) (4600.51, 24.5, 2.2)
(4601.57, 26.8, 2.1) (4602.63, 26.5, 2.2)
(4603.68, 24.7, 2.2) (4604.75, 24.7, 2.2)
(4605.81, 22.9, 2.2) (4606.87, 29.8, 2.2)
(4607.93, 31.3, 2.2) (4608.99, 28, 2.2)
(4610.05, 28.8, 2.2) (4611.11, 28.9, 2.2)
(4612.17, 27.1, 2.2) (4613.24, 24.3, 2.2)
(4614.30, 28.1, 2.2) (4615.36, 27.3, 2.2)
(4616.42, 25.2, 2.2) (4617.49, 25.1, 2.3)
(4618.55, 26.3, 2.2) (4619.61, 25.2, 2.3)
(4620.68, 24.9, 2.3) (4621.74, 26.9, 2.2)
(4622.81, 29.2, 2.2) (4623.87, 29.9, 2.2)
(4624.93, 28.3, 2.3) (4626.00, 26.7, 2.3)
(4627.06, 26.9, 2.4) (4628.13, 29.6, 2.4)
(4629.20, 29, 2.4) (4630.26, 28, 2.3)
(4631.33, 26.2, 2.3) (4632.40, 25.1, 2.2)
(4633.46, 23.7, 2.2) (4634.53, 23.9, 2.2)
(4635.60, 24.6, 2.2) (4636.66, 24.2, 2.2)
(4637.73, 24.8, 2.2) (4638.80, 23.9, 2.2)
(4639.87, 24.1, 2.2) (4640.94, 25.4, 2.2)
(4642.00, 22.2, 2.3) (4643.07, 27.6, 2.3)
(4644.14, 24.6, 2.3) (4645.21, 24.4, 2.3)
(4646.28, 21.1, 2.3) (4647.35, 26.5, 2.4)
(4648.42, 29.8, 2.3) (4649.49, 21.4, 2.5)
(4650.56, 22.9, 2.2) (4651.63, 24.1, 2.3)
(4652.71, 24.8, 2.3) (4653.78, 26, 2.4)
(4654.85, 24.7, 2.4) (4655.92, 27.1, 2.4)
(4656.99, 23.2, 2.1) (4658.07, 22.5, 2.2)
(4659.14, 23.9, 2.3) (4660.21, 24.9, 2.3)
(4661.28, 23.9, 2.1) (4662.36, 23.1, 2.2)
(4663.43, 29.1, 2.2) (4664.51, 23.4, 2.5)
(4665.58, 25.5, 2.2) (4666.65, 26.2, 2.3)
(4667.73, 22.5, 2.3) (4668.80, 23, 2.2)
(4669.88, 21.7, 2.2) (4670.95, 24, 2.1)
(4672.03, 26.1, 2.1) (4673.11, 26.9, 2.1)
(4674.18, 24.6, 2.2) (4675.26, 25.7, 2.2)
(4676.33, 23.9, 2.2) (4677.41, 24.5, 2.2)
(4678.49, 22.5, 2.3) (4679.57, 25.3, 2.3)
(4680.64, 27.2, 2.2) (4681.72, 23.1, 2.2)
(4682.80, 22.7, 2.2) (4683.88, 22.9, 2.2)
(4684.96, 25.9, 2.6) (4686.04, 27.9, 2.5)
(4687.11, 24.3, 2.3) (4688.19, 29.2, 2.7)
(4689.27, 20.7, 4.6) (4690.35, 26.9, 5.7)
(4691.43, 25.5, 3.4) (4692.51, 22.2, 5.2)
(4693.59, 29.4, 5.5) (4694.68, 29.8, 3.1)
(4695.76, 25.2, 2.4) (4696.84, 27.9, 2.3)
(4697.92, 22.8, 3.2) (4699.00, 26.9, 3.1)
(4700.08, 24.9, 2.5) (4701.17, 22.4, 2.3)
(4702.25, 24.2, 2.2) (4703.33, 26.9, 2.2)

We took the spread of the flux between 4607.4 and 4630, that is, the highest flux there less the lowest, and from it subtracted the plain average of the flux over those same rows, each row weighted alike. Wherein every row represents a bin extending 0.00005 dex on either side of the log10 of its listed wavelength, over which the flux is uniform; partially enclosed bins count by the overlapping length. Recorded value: -20.5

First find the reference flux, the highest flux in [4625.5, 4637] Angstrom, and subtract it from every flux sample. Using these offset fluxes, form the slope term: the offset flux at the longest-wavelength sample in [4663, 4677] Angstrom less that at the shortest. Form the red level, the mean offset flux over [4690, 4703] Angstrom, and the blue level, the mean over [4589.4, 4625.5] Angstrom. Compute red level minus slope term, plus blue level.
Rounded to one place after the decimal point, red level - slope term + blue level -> -2.3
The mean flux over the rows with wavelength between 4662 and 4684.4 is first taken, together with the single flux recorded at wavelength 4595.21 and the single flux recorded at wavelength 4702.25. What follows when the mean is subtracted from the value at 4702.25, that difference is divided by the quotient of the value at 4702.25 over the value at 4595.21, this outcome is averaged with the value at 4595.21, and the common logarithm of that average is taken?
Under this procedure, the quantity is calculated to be 1.08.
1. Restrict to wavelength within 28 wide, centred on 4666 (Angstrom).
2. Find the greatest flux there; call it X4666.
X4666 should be 29.1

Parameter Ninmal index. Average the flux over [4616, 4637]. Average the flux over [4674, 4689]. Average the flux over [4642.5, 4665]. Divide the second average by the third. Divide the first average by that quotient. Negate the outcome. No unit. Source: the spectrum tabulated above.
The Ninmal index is -26.2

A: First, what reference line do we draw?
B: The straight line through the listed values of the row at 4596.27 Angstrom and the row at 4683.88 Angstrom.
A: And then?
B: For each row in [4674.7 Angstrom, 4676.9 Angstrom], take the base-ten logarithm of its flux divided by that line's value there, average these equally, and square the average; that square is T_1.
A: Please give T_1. 0.0013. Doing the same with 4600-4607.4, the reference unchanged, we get 0.0040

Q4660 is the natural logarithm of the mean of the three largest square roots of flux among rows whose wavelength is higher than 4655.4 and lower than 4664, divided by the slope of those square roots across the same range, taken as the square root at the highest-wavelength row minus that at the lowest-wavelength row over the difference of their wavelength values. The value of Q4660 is 5.3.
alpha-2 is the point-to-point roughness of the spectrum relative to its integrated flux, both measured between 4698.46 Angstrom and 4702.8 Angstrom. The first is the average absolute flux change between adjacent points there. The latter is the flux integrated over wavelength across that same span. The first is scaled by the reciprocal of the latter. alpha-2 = 0.020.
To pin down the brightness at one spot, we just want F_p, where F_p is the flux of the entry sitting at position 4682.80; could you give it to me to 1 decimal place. 22.7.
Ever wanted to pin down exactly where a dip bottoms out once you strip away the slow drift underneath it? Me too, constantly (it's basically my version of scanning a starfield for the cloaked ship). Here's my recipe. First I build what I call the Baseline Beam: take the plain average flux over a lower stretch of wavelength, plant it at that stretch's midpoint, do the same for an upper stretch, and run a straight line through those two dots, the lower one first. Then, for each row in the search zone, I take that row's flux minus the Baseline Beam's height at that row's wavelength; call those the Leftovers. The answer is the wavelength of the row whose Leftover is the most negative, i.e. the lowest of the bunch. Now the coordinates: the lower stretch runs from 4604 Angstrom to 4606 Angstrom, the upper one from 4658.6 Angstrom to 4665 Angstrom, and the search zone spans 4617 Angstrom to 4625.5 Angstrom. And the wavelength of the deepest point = 4620.68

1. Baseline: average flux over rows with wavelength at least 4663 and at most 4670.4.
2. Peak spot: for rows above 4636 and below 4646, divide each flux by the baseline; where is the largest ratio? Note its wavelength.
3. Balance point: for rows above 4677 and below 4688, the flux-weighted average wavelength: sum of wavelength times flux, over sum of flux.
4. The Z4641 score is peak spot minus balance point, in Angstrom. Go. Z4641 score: -39.2 Angstrom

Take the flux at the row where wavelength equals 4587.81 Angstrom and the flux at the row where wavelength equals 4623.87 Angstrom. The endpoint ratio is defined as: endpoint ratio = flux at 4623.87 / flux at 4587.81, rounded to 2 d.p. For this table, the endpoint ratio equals 1.15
